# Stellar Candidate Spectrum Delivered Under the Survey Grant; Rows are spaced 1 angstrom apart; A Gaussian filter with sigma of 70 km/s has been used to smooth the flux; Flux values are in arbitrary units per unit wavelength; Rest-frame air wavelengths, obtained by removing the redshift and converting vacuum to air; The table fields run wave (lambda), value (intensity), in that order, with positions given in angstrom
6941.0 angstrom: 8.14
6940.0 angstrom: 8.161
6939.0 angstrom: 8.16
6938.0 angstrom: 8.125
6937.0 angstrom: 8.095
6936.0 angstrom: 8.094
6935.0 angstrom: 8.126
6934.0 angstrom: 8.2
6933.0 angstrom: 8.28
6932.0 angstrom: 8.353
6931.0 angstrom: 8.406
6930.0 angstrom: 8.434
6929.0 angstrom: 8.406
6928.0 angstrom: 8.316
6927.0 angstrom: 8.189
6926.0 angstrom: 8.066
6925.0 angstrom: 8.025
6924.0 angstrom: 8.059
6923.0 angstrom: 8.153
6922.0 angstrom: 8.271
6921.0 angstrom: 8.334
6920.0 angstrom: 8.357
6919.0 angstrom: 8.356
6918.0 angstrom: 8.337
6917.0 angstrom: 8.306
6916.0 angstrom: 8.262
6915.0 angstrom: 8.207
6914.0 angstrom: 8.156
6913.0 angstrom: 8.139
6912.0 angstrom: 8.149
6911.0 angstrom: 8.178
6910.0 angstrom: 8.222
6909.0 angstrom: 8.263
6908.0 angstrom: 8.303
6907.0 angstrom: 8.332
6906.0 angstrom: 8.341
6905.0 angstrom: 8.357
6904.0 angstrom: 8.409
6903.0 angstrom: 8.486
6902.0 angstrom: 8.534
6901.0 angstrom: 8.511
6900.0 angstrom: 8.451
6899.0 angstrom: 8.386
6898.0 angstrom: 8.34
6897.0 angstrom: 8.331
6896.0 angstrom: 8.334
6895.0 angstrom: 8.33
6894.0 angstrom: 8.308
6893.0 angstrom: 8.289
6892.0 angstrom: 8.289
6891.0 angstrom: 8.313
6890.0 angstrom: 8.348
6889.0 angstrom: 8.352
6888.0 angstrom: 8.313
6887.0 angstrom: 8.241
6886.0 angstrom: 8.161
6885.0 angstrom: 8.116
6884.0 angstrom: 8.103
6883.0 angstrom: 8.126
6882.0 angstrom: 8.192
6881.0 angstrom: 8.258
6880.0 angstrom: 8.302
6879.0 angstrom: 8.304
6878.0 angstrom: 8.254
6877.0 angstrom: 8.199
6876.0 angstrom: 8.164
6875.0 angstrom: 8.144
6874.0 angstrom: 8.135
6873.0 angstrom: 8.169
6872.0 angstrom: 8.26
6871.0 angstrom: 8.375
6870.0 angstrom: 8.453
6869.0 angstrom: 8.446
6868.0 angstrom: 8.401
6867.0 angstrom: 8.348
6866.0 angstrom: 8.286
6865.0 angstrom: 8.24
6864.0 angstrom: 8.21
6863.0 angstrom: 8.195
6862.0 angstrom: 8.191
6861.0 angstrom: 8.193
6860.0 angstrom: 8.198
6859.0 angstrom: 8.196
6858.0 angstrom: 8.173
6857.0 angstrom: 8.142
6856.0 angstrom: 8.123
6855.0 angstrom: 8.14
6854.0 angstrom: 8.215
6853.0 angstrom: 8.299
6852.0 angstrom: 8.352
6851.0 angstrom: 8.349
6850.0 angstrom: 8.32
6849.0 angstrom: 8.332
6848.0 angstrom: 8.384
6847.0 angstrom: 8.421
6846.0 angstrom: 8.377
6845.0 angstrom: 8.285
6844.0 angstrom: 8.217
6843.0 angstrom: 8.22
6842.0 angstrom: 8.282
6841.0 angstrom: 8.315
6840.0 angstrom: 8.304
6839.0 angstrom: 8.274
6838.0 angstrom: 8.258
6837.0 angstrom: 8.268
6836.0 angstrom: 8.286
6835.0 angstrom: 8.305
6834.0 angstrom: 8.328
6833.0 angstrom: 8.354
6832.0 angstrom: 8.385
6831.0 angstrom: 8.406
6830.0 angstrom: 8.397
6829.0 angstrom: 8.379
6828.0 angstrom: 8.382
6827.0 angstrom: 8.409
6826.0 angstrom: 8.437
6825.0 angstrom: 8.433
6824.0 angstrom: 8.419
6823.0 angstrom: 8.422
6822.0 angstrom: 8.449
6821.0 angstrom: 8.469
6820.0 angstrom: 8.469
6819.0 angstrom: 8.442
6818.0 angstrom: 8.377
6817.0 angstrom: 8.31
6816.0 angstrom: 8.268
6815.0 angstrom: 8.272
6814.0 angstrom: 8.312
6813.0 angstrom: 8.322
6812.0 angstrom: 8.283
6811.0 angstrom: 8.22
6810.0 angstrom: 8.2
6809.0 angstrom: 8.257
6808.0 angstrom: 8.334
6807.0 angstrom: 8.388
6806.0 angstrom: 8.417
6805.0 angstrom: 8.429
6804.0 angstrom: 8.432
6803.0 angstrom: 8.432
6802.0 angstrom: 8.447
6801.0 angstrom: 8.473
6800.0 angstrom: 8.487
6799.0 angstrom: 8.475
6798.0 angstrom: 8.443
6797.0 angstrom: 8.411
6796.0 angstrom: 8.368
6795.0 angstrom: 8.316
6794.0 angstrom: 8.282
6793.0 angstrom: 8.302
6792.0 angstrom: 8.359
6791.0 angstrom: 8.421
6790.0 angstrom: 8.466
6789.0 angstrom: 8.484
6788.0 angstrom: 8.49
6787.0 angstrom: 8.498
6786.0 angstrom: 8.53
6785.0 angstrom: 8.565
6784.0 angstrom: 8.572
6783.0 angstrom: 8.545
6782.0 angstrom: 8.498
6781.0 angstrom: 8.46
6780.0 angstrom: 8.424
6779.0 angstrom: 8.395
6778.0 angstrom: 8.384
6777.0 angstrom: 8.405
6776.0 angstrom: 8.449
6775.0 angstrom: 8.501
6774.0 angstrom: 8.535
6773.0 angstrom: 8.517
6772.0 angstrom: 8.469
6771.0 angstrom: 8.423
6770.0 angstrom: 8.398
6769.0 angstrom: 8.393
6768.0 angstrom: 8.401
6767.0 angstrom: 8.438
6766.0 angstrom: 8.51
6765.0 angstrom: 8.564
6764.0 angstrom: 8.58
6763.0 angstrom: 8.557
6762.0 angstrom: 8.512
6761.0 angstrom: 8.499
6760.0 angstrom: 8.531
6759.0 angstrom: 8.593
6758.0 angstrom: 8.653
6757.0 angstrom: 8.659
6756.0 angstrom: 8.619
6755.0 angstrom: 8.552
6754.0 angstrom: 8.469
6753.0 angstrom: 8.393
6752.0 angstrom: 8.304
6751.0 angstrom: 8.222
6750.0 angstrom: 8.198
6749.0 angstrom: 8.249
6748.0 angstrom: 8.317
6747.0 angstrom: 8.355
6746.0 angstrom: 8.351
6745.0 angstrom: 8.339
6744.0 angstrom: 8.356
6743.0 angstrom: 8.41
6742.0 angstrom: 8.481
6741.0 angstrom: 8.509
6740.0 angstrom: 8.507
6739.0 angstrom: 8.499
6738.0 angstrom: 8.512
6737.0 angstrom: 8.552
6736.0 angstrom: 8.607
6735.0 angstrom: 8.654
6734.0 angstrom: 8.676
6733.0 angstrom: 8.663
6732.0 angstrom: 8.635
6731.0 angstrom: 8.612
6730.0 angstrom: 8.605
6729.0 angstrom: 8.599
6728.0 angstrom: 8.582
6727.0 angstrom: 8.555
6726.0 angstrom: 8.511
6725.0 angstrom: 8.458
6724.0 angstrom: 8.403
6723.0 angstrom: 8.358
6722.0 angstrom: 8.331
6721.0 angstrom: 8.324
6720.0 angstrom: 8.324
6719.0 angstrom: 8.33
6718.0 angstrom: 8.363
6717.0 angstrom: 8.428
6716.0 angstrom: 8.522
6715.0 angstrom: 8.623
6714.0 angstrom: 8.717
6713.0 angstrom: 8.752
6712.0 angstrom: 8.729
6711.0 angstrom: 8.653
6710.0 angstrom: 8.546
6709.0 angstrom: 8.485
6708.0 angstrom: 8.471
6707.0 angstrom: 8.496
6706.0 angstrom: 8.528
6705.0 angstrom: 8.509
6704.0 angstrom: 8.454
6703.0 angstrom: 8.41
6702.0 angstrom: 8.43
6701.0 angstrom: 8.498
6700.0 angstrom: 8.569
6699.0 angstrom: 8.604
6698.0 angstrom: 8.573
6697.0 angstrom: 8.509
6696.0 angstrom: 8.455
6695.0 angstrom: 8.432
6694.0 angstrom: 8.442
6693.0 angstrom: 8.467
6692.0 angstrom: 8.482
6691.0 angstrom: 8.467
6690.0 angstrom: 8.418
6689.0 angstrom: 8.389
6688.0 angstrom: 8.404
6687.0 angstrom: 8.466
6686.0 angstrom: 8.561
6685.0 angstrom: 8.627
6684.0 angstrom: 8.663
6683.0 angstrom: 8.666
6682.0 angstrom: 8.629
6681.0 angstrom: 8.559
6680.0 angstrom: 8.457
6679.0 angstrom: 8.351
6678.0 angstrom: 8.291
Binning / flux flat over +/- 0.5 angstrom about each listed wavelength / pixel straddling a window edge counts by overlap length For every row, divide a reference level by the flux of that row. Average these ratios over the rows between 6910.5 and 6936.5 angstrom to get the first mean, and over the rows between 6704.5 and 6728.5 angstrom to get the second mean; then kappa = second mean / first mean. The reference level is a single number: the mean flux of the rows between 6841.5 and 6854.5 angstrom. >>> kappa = 0.97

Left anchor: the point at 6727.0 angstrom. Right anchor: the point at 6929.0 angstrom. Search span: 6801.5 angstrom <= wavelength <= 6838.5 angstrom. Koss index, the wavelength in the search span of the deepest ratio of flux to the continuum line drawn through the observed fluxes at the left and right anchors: 6810.0 angstrom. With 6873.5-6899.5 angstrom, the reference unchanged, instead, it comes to 6884.0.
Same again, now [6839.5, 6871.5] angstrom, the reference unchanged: 6856.0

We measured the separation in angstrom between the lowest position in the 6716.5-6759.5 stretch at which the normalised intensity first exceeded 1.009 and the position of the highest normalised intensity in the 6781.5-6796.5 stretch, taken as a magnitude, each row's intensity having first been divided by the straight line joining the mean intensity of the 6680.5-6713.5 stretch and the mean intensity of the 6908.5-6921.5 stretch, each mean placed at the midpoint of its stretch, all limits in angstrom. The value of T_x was 56 angstrom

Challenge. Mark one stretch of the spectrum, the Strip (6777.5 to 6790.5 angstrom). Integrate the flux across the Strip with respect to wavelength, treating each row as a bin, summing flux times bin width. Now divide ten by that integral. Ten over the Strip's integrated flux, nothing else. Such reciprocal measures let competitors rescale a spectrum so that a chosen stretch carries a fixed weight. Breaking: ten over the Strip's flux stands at 0.091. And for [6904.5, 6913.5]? 0.135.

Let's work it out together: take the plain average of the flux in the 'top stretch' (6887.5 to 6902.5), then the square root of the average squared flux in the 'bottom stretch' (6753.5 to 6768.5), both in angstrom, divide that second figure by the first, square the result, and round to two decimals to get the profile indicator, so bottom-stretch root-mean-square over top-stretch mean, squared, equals 1.04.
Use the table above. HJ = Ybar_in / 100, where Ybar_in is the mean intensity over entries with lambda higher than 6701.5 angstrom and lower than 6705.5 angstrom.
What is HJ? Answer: 0.0845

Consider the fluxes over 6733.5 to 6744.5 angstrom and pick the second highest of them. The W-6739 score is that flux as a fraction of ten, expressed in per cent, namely 86.5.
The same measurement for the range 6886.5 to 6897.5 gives 83.5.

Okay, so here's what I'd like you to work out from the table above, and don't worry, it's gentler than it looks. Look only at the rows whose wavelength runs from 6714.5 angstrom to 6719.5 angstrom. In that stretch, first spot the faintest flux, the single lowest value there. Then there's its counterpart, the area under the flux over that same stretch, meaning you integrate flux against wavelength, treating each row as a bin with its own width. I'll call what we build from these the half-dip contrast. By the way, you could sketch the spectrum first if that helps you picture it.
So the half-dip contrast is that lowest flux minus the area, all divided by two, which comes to -17.0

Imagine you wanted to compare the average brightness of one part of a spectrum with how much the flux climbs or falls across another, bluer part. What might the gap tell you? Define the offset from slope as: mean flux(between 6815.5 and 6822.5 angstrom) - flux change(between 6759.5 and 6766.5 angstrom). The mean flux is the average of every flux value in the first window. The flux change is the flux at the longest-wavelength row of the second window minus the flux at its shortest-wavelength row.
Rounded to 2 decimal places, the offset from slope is 8.42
